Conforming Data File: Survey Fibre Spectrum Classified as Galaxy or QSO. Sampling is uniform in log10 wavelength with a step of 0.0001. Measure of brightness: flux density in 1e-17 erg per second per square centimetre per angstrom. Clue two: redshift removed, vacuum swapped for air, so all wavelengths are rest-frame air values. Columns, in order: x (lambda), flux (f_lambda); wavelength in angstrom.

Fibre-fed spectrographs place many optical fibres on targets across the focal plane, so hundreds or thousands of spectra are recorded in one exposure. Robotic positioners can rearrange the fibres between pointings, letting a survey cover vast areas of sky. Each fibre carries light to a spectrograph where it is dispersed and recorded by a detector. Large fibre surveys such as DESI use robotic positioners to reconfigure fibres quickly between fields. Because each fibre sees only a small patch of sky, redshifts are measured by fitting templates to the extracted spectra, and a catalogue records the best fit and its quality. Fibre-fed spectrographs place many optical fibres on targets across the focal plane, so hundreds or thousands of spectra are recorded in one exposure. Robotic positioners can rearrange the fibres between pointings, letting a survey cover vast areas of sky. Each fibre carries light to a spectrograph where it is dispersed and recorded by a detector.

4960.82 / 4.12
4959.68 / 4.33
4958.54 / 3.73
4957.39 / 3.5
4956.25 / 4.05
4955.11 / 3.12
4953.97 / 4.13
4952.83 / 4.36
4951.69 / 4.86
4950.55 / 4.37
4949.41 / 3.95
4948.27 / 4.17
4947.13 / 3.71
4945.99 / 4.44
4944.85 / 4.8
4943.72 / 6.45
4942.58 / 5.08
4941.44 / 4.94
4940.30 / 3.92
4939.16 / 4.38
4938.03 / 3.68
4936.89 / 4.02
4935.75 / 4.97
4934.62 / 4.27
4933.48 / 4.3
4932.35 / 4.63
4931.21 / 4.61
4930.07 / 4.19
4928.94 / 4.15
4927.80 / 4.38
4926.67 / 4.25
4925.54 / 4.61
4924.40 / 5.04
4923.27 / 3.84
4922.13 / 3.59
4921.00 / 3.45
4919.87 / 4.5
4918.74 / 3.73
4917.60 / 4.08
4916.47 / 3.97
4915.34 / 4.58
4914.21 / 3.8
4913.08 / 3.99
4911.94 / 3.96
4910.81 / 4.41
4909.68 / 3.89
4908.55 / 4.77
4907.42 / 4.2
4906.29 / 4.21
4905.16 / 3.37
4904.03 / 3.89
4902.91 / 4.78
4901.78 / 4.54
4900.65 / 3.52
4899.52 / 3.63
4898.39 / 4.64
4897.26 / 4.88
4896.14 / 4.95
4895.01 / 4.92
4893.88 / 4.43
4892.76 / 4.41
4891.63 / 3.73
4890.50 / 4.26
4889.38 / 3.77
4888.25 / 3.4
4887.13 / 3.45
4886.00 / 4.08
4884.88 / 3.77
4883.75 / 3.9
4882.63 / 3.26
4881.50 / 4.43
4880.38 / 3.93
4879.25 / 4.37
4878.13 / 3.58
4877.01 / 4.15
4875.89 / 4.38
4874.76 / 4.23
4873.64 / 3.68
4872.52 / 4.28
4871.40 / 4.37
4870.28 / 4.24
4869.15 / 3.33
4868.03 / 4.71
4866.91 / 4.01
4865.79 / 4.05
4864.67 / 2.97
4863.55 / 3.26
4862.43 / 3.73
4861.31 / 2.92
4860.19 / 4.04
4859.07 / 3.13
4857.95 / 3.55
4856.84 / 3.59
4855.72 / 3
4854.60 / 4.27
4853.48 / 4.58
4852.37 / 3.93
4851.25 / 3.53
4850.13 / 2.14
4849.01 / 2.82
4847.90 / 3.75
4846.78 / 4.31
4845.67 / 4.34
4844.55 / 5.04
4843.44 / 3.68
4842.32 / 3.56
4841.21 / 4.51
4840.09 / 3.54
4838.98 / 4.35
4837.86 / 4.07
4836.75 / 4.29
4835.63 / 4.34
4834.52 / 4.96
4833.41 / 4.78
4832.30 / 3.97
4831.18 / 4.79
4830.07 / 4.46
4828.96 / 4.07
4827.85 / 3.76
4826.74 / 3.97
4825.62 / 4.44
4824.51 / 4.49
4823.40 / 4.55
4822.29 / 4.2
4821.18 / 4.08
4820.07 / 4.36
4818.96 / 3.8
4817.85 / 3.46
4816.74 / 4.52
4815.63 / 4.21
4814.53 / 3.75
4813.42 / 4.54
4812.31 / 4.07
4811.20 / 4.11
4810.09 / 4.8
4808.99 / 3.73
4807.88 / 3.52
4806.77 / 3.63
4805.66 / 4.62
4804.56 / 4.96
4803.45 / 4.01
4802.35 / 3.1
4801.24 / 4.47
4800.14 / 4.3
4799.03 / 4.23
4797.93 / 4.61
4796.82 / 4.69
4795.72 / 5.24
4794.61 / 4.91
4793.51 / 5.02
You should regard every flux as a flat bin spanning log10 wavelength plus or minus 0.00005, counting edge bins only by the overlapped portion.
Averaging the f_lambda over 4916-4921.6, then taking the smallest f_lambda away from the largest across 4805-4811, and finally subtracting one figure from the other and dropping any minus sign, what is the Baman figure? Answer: 2.7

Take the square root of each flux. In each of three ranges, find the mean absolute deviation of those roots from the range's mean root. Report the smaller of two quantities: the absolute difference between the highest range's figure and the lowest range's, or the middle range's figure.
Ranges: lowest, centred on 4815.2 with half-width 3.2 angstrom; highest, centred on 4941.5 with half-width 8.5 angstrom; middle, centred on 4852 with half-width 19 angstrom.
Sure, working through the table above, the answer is 0.036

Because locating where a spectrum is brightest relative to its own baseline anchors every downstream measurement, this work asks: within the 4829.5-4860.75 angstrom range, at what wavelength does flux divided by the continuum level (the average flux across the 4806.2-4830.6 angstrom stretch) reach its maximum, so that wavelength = 4844.55 angstrom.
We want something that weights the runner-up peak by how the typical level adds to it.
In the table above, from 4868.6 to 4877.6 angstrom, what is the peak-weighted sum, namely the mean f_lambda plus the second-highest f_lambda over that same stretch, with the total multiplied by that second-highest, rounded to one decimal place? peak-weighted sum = 36.9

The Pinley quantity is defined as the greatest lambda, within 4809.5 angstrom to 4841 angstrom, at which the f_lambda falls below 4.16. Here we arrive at 4840.09 angstrom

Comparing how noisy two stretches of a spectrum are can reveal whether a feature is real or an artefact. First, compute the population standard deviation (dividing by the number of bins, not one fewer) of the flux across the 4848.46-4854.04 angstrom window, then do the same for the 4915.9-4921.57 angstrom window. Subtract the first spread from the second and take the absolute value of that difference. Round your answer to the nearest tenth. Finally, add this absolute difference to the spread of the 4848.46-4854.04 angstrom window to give 1.3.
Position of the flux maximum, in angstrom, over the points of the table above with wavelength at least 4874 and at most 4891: 4881.50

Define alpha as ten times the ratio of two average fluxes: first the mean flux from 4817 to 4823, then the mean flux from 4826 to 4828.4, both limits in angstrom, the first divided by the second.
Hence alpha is 10.3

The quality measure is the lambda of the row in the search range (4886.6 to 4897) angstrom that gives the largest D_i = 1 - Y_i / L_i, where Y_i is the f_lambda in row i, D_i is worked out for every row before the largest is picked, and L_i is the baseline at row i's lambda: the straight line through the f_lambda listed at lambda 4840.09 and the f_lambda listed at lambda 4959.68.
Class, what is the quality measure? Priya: 4888.25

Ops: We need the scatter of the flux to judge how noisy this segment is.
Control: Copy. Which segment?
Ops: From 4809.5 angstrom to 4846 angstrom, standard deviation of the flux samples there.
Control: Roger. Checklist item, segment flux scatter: 0.41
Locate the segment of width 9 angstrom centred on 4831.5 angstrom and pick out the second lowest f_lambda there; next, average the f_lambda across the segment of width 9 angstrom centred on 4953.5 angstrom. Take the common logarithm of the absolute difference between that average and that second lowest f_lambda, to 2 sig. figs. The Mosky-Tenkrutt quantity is -1.1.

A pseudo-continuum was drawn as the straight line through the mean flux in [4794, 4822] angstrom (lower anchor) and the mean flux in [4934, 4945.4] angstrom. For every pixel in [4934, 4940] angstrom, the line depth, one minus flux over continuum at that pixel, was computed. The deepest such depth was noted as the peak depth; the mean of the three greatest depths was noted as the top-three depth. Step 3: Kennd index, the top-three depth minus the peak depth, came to -0.068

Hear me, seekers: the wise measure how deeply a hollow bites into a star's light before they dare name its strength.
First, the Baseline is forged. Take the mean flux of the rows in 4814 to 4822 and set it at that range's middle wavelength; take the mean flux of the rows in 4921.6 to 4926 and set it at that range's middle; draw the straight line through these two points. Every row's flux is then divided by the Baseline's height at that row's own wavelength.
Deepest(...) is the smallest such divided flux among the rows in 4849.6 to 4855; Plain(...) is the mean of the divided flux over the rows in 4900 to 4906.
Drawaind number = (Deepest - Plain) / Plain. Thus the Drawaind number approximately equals -0.45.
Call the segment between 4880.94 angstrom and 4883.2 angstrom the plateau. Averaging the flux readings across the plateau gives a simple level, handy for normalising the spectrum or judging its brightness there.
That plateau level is 3.8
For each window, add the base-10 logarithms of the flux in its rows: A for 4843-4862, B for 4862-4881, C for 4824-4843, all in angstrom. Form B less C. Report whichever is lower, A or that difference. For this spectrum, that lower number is -0.56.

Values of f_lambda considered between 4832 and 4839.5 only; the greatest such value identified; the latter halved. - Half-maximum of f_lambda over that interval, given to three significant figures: 2.48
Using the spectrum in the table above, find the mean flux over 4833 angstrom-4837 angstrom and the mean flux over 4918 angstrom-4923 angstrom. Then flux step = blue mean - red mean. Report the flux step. 0.8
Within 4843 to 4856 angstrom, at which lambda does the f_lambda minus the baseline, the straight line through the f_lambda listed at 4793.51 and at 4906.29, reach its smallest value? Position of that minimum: 4850.13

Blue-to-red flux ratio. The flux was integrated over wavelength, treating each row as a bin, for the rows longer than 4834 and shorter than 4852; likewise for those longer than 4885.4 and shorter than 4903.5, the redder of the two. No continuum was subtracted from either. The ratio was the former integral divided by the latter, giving 0.93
